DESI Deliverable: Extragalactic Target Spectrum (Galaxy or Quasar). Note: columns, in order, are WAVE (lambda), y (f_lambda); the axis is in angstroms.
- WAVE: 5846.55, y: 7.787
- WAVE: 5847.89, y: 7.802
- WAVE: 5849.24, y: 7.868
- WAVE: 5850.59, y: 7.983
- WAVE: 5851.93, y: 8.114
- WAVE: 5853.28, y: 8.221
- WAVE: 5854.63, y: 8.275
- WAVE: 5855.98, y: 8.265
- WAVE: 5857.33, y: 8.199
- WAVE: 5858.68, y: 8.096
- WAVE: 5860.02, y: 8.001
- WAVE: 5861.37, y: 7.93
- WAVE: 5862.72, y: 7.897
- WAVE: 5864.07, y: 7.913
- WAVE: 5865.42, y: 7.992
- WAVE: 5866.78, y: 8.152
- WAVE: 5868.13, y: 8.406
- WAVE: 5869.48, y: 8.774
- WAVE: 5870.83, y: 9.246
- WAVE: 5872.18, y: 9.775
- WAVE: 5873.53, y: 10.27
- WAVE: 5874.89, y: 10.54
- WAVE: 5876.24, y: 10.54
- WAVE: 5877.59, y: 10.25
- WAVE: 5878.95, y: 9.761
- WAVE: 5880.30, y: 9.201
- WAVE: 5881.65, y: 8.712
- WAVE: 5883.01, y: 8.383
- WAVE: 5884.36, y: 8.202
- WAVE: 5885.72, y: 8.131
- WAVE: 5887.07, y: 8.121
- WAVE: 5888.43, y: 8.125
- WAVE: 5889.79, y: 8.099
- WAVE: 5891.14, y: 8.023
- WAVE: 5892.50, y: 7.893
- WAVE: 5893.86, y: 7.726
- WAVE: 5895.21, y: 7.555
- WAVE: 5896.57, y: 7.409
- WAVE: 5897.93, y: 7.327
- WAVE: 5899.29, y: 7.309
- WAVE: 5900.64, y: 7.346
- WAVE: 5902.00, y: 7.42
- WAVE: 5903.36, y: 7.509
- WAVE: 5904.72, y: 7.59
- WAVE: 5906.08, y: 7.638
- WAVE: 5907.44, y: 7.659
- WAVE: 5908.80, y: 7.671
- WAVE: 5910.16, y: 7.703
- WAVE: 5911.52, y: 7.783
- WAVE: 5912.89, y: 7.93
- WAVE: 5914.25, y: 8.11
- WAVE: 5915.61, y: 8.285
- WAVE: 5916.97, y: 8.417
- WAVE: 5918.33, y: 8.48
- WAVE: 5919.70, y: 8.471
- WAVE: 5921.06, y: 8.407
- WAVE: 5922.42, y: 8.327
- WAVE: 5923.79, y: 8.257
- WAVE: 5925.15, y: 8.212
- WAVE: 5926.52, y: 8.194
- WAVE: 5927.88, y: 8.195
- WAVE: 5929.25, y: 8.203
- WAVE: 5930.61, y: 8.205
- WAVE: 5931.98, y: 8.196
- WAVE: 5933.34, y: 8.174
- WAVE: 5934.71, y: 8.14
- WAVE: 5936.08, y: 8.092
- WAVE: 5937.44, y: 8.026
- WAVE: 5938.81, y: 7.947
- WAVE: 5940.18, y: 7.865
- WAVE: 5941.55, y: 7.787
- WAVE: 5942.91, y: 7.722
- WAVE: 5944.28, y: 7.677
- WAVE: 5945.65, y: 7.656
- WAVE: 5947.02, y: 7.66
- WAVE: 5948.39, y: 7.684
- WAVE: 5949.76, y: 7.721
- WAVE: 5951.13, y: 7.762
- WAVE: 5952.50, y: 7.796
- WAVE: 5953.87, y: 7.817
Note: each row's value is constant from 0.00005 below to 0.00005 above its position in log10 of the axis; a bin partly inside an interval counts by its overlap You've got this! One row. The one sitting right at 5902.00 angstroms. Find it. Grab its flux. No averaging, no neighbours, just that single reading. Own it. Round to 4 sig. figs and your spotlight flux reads 7.420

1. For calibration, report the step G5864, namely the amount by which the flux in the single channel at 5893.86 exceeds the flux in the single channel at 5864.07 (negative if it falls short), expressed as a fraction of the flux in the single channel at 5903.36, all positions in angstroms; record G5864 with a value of -0.02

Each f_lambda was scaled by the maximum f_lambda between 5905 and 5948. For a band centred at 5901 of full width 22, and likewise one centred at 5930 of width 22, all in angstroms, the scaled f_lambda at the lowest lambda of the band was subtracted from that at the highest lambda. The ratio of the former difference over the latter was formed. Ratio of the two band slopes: 0.4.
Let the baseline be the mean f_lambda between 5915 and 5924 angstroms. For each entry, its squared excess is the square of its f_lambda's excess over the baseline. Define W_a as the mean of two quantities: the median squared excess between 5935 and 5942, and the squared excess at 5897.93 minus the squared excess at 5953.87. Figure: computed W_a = 0.5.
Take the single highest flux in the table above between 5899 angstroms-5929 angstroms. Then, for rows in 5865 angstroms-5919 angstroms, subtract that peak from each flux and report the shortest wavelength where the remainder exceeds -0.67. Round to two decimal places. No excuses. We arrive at 5865.42 angstroms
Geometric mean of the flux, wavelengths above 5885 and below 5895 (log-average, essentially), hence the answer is 8.02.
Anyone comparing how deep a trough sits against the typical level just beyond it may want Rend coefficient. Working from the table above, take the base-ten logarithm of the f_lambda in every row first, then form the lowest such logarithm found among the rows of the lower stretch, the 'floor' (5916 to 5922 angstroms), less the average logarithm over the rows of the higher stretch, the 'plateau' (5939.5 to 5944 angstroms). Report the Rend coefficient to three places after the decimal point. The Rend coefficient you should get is 0.033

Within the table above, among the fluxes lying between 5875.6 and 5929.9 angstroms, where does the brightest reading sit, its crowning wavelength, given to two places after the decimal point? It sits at 5876.24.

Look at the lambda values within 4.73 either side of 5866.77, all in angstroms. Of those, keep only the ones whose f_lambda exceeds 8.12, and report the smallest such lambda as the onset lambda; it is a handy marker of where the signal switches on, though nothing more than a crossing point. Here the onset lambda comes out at 5866.78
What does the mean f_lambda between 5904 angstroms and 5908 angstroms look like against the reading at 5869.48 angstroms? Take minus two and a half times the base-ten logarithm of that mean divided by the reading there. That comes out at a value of 0.15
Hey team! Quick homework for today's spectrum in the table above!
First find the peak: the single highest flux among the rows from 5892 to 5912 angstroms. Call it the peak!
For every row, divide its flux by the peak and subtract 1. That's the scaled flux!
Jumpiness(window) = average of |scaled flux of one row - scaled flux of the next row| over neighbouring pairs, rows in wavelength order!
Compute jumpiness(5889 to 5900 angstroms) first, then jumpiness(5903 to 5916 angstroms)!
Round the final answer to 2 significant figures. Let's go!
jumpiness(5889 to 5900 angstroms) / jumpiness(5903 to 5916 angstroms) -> 1.3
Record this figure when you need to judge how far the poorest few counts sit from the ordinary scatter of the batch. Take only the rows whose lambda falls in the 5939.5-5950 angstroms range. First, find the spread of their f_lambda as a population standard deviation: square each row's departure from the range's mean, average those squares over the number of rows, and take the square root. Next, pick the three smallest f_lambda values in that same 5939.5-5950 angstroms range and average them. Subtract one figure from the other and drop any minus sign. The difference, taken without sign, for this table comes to 7.60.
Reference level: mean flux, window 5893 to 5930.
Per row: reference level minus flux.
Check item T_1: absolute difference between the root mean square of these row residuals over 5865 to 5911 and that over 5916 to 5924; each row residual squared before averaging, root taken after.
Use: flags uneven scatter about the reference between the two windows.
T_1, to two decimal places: 0.58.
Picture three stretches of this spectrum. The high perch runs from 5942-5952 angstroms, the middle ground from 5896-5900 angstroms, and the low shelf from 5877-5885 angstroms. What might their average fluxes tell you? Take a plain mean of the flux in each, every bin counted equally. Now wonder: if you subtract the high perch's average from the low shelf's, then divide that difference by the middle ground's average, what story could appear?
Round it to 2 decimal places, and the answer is 0.19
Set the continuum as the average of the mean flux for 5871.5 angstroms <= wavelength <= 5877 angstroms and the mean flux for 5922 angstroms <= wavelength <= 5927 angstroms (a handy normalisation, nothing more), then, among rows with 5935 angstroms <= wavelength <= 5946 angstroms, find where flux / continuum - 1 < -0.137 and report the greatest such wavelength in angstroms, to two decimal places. 5945.65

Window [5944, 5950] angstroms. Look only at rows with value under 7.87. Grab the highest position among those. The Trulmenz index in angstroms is 5949.76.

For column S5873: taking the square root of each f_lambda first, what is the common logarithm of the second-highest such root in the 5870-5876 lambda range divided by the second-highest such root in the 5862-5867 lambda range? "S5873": 0.054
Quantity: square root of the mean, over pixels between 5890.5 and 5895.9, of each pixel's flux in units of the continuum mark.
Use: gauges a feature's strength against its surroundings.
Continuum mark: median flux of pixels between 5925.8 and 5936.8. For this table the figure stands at 0.98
